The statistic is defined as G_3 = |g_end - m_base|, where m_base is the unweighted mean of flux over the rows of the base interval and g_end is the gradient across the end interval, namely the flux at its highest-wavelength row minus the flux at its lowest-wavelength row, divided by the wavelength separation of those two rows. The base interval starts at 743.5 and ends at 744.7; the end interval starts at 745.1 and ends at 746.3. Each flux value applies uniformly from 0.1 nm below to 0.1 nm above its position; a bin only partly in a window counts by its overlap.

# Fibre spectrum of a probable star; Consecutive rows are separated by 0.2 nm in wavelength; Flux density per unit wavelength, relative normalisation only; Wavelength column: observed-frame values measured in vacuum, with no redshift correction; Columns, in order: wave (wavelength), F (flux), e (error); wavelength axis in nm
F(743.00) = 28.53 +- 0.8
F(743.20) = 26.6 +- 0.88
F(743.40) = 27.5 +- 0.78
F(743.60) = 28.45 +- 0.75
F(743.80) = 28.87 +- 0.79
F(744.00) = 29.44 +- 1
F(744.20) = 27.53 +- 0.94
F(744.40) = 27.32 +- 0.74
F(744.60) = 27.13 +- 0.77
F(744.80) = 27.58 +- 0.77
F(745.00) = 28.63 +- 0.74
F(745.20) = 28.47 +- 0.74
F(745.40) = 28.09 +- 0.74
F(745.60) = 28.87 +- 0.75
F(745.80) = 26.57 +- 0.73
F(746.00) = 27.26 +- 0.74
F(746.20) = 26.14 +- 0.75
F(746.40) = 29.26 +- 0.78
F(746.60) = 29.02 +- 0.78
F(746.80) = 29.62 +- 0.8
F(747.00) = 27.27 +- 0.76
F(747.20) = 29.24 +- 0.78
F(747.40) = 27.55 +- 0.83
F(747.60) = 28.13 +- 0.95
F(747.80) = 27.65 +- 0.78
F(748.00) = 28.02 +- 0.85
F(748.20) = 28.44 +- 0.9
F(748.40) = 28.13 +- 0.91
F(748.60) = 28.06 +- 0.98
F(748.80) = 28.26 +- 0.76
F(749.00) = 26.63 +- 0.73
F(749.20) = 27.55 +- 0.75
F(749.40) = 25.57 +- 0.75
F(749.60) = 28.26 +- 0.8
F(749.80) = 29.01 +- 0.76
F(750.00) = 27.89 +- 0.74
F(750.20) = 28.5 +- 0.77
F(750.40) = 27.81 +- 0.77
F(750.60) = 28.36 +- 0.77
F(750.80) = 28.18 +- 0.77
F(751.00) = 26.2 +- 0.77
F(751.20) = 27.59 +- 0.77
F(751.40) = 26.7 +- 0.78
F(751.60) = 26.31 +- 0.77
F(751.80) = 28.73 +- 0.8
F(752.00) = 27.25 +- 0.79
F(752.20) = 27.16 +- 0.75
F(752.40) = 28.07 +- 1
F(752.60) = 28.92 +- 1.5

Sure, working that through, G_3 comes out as 30.5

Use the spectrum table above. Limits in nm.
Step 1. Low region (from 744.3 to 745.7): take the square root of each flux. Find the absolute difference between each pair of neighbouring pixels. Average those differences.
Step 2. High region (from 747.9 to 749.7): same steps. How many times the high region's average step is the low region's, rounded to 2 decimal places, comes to 2.08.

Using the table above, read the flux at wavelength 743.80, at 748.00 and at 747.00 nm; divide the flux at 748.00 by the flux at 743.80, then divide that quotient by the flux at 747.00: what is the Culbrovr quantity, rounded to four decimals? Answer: 0.0356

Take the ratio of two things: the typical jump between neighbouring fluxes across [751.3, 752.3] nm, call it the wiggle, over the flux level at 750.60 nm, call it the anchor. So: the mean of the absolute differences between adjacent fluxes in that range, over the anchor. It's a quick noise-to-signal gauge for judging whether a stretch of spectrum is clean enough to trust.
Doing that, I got 0.039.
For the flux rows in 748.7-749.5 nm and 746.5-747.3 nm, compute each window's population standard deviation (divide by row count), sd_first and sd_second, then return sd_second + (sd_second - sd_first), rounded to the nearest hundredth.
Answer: 0.80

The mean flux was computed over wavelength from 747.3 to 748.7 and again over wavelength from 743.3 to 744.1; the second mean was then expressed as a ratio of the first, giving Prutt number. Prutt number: 1.02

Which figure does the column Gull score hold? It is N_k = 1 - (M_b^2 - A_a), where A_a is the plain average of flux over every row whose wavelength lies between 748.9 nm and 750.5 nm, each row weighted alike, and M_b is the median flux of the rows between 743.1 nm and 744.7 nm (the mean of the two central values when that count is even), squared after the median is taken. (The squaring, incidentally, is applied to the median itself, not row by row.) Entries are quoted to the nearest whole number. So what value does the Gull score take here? -728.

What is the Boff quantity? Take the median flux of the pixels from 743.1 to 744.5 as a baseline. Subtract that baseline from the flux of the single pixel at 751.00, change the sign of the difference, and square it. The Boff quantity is 1.77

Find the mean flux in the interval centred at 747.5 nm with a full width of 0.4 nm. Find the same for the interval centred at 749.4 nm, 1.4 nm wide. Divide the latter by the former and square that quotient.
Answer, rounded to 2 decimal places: 0.98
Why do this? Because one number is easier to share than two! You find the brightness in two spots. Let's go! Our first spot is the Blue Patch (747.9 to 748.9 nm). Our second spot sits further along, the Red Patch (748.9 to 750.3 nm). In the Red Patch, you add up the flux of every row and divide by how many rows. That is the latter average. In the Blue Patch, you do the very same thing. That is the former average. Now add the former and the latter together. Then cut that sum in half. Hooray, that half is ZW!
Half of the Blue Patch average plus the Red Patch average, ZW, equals 27.9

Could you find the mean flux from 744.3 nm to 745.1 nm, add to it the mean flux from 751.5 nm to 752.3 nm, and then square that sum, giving 3028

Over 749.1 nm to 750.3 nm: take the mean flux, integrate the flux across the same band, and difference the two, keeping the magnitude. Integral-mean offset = 5.56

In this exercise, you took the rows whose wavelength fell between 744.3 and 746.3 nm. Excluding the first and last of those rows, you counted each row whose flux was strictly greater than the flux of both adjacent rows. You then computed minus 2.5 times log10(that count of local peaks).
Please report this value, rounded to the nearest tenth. -1.2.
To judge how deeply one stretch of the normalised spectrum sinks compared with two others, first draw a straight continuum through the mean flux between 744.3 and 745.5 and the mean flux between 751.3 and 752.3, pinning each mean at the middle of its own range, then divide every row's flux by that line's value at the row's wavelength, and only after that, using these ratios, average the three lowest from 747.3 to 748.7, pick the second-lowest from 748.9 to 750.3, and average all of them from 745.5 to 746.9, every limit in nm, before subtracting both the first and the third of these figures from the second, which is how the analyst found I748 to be -1.049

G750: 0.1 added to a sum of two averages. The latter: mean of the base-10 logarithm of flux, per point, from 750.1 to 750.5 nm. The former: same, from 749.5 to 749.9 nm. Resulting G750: 3.01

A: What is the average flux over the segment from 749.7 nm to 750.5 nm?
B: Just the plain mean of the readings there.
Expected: 28.3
